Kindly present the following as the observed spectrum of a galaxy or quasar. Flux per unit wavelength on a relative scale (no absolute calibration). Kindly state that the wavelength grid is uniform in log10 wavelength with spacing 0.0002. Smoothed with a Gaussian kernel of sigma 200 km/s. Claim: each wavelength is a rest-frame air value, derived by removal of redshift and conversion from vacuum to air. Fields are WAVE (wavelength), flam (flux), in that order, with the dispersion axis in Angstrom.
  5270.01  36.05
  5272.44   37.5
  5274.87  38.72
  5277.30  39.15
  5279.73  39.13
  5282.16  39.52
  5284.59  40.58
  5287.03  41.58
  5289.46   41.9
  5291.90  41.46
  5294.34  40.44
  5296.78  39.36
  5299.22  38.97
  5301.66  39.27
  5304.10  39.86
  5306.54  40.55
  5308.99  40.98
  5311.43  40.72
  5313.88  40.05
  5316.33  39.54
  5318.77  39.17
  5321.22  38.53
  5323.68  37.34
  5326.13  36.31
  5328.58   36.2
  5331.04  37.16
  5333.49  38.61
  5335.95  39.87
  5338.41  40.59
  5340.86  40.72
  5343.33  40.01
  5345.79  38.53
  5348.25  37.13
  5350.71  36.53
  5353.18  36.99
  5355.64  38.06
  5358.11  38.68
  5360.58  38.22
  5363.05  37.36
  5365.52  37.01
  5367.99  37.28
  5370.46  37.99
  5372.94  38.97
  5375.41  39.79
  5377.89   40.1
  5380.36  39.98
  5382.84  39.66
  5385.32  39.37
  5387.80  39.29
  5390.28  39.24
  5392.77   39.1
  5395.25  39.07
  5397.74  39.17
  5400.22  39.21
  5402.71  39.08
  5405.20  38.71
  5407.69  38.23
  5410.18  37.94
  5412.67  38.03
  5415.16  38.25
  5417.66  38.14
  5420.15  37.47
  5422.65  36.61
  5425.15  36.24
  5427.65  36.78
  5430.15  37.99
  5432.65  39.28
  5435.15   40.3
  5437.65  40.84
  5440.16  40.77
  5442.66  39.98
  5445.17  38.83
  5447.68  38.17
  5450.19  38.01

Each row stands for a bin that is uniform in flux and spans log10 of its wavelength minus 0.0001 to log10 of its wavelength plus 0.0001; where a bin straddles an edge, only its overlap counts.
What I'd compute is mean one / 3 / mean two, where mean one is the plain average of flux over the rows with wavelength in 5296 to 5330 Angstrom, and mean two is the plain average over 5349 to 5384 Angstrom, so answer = 0.340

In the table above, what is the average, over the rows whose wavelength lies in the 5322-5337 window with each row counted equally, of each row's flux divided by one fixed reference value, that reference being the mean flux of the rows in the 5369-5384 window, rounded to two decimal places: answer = 0.95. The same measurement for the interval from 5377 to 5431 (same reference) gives 0.98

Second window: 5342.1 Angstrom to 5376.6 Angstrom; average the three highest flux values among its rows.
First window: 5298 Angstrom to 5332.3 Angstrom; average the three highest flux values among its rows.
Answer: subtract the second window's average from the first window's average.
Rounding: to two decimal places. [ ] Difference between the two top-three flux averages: 1.16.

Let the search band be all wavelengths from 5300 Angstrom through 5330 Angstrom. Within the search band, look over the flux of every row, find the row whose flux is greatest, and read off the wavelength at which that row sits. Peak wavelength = 5308.99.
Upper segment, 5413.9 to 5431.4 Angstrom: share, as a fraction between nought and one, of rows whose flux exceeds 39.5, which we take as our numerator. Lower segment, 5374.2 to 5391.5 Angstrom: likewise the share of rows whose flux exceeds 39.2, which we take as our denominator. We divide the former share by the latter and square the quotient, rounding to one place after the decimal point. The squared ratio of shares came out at 0.0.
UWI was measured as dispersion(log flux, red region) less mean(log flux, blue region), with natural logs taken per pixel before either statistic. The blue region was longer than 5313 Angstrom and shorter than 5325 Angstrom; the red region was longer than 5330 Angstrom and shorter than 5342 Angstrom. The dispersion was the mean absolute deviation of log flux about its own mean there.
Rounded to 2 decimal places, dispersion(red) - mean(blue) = -3.63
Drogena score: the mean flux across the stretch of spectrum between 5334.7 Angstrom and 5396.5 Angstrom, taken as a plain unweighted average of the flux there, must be 38.78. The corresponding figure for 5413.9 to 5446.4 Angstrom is 38.58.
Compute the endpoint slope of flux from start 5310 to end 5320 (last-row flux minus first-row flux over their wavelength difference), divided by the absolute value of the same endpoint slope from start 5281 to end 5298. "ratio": -19.3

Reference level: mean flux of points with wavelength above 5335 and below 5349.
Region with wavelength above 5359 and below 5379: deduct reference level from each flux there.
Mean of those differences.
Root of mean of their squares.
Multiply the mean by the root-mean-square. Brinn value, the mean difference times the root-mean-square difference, -2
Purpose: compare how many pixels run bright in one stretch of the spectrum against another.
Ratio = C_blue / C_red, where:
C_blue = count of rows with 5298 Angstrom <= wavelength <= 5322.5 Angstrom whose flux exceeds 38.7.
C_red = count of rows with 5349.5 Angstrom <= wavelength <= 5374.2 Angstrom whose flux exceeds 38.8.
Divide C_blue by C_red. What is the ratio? 9.0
